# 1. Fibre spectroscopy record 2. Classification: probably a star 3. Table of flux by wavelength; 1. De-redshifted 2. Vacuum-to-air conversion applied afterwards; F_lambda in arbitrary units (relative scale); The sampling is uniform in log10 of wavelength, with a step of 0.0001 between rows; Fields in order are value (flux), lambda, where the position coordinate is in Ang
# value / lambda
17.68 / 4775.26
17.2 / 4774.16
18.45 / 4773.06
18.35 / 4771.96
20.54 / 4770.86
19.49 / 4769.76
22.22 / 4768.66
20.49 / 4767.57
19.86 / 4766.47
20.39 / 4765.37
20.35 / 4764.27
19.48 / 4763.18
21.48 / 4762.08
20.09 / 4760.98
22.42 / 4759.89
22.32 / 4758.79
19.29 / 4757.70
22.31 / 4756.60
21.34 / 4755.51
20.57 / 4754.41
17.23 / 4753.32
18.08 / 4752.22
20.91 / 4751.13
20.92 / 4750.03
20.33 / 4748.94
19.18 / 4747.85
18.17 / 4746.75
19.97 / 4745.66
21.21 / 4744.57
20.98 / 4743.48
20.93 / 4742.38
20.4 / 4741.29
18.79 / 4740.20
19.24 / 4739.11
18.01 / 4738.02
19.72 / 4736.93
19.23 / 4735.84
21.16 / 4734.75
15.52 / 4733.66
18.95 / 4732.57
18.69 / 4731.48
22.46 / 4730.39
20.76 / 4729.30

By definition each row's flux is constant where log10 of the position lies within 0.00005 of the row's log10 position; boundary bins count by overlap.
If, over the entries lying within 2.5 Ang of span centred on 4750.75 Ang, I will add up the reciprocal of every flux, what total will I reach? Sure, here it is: 0.096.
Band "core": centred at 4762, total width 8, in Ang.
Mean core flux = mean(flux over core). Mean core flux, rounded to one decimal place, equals 20.9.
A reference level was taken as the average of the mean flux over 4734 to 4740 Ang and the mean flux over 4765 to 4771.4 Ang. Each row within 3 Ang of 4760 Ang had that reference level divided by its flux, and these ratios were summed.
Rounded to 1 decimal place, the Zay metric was 4.7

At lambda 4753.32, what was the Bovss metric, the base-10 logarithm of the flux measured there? 1.24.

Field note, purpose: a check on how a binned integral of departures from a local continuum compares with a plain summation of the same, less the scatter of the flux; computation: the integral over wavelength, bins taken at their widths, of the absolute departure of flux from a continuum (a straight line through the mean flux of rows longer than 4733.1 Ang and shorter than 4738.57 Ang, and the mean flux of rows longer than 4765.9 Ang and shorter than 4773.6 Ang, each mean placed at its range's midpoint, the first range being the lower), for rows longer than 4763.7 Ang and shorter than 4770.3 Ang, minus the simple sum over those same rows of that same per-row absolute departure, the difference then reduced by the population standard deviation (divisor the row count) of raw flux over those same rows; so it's -0.39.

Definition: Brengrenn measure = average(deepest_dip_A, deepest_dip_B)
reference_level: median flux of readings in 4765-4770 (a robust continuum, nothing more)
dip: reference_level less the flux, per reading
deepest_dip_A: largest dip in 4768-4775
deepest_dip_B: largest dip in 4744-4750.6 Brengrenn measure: 2.7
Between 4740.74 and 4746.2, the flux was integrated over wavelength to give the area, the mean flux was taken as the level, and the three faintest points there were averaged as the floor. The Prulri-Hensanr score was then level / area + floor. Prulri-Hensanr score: 20.6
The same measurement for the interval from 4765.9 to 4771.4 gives 20.1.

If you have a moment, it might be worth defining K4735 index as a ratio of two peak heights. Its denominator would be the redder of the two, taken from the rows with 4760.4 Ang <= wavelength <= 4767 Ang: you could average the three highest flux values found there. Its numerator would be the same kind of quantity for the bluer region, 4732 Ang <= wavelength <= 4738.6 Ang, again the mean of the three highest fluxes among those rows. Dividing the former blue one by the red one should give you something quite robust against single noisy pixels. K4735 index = 0.97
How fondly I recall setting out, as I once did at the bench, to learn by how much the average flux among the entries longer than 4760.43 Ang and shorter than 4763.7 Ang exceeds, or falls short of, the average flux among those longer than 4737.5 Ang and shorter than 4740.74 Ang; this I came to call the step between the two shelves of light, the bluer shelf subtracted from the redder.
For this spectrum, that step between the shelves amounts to 1.7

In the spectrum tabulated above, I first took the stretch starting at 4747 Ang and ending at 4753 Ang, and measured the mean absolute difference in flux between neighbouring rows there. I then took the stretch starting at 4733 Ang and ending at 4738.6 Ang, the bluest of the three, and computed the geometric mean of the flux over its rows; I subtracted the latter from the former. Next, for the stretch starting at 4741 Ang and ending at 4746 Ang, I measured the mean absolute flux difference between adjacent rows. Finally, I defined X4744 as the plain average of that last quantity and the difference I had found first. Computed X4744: -8.49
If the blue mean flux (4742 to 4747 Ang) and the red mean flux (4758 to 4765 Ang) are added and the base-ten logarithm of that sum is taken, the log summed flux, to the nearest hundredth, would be 1.62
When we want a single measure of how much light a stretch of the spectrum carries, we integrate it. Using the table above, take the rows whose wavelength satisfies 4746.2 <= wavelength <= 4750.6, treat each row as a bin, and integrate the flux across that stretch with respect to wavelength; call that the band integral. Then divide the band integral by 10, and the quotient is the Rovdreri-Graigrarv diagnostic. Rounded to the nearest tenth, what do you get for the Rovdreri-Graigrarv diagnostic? 8.6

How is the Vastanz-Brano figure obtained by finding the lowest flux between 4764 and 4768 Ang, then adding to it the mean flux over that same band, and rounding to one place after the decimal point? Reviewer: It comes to 40.1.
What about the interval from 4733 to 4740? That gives 34.3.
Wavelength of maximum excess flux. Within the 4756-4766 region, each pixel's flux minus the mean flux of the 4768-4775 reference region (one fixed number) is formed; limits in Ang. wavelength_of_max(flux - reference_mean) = 4759.89 Ang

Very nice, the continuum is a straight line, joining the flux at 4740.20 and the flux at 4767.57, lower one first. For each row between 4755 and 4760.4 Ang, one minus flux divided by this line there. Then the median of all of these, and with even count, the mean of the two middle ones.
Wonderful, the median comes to -0.12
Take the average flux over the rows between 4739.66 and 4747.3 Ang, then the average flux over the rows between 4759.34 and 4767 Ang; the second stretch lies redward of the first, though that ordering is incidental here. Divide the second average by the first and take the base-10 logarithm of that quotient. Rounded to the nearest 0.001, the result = 0.011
